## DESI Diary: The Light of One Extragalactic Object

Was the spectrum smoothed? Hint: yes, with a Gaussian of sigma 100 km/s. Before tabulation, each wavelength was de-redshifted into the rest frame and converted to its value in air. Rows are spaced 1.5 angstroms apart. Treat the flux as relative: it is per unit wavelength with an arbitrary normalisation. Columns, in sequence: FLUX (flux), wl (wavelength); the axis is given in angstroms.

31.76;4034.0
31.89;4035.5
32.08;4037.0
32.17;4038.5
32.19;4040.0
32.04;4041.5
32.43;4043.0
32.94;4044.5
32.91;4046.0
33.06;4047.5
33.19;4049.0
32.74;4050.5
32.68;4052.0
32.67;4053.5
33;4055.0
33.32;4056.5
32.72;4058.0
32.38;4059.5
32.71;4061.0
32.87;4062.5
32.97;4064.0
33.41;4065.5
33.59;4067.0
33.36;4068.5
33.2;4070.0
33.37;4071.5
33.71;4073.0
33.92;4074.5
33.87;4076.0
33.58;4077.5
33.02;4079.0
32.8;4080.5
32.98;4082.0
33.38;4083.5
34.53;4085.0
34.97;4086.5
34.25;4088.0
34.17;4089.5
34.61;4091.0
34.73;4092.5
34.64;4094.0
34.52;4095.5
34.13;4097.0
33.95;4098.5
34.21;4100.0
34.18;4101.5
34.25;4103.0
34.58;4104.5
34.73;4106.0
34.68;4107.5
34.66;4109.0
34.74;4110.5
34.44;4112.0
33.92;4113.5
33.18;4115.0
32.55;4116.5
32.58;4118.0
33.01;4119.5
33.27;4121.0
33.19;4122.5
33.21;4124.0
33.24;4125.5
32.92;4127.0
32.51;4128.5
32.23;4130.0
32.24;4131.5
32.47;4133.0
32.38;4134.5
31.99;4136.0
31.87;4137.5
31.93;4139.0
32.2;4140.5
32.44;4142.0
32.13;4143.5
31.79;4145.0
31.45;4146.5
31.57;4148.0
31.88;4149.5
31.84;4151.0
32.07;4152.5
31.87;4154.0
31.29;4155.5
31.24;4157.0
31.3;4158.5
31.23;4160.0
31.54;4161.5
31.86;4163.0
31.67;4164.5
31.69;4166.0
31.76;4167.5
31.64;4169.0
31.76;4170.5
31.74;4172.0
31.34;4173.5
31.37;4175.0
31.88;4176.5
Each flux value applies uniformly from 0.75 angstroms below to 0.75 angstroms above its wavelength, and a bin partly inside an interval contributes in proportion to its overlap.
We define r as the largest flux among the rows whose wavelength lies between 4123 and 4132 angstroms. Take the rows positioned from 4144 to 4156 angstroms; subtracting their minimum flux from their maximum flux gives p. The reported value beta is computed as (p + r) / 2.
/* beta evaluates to 17.01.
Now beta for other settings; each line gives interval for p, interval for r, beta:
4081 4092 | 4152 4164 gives 17.03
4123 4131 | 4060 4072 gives 17.30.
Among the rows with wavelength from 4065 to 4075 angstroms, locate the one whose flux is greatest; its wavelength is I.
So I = 4074.5 angstroms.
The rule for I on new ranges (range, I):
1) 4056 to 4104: 4086.5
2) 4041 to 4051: 4049.0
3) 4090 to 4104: 4092.5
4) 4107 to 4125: 4110.5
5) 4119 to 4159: 4121.0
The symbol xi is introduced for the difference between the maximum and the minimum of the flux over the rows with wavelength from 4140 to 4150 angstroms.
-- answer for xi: 1.0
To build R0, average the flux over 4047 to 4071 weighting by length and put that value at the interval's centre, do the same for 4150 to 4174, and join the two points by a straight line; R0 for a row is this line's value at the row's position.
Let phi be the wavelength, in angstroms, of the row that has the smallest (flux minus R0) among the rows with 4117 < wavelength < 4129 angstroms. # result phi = 4118.0 angstroms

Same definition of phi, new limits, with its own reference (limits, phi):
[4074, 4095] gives 4080.5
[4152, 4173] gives 4157.0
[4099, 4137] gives 4136.0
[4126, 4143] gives 4137.5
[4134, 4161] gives 4157.0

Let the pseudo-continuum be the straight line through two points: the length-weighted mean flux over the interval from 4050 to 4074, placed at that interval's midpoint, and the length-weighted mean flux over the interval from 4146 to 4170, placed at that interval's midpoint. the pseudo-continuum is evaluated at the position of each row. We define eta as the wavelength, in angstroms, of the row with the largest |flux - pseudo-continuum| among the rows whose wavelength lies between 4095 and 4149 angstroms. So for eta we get 4110.5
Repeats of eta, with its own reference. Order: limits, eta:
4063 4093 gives 4086.5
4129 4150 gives 4142.0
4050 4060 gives 4059.5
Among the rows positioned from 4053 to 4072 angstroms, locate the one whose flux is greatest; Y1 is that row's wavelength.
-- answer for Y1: 4067.0 angstroms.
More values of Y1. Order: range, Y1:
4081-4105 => 4086.5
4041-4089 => 4086.5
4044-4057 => 4056.5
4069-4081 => 4074.5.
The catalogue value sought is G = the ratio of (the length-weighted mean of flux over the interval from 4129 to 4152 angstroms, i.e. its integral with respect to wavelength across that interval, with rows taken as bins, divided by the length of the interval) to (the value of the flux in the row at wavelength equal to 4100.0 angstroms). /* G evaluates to 0.94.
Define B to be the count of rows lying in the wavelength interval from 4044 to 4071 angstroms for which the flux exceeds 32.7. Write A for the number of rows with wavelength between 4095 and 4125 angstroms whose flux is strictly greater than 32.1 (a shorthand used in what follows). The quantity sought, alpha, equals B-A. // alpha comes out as -5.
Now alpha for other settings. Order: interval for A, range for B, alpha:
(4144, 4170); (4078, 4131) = 31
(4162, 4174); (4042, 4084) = 24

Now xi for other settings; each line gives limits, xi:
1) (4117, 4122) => 0.7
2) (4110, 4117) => 2.2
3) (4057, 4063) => 0.5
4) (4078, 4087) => 2.2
